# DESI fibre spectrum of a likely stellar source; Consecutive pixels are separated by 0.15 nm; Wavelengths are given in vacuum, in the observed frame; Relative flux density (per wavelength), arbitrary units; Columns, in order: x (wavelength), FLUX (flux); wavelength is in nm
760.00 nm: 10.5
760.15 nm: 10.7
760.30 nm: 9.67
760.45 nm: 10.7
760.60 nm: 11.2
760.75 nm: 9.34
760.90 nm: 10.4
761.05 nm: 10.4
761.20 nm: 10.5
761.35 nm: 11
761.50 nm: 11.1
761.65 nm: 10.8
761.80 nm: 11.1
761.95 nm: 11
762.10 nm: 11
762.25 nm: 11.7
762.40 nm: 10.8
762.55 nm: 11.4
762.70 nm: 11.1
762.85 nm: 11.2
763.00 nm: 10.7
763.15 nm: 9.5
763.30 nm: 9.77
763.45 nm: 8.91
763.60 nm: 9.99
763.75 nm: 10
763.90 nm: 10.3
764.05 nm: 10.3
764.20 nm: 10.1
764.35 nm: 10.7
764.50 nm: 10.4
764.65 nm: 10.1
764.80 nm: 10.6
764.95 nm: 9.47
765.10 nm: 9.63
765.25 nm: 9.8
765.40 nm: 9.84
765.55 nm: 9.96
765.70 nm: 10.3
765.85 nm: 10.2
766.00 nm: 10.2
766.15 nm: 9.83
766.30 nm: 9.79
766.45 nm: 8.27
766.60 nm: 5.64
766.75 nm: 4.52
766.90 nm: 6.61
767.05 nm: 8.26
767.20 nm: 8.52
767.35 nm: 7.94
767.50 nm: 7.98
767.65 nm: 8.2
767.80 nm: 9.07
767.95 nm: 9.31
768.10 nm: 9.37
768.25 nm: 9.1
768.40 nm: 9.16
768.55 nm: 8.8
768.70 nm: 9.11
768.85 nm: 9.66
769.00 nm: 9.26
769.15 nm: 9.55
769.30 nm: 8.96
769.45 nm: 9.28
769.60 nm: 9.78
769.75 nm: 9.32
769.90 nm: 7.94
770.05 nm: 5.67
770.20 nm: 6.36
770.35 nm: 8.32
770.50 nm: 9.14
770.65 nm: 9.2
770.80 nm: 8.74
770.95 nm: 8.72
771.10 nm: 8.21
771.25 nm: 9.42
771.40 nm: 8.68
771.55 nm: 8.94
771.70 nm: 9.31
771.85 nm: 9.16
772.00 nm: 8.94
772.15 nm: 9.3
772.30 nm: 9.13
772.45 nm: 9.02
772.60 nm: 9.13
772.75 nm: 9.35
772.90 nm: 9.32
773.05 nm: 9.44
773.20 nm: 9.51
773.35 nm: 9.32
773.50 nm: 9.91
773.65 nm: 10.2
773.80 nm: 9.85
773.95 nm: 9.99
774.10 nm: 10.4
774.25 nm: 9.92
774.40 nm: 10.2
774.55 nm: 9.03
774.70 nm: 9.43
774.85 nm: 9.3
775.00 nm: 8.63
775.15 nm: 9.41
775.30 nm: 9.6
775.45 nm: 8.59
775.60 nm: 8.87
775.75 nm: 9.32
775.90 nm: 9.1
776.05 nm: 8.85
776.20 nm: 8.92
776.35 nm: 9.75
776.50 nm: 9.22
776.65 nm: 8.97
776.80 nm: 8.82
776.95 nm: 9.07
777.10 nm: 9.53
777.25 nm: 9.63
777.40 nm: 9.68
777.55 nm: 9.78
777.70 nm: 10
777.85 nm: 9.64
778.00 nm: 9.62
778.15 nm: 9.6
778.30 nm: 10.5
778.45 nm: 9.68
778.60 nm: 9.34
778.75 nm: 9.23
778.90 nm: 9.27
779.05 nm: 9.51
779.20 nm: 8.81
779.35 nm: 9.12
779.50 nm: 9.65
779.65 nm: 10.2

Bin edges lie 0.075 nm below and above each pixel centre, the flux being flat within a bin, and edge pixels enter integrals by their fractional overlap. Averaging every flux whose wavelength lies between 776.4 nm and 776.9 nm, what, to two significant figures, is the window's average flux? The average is 9.0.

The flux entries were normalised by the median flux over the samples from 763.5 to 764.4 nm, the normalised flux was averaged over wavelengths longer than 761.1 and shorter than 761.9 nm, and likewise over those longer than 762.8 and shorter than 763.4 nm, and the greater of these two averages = 1.07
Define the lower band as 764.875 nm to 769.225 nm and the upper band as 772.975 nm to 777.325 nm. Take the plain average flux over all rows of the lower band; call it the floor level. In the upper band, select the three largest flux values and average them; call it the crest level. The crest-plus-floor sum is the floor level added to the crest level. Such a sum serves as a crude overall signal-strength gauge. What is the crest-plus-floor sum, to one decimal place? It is 19.1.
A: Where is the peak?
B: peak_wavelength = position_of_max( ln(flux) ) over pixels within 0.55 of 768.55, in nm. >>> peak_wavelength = 768.85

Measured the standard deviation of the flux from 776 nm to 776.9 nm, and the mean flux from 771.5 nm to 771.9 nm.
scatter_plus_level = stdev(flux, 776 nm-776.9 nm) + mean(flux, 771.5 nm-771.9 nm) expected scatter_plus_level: 9.5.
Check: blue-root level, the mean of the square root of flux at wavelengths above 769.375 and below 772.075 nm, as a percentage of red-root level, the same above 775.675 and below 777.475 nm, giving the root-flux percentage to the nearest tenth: 96.4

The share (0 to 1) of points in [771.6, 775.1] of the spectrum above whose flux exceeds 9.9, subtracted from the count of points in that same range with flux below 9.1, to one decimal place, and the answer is 3.7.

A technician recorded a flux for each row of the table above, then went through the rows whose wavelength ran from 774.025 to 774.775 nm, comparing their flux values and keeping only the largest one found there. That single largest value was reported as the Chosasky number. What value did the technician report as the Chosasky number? 10.4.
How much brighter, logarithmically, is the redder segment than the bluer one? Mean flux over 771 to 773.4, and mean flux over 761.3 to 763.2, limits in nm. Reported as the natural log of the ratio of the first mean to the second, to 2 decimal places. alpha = -0.18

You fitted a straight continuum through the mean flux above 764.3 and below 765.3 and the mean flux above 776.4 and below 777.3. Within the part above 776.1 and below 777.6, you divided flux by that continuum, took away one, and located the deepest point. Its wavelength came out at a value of 776.80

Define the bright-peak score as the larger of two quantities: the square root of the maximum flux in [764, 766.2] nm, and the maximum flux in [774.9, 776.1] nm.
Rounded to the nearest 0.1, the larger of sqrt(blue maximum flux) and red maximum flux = 9.6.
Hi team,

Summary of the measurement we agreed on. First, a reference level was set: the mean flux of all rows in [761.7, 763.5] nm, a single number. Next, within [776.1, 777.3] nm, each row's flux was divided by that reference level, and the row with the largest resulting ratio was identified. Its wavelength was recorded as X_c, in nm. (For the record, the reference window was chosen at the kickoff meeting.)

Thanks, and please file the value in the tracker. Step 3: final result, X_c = 776.35 nm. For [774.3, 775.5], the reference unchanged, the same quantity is 774.40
